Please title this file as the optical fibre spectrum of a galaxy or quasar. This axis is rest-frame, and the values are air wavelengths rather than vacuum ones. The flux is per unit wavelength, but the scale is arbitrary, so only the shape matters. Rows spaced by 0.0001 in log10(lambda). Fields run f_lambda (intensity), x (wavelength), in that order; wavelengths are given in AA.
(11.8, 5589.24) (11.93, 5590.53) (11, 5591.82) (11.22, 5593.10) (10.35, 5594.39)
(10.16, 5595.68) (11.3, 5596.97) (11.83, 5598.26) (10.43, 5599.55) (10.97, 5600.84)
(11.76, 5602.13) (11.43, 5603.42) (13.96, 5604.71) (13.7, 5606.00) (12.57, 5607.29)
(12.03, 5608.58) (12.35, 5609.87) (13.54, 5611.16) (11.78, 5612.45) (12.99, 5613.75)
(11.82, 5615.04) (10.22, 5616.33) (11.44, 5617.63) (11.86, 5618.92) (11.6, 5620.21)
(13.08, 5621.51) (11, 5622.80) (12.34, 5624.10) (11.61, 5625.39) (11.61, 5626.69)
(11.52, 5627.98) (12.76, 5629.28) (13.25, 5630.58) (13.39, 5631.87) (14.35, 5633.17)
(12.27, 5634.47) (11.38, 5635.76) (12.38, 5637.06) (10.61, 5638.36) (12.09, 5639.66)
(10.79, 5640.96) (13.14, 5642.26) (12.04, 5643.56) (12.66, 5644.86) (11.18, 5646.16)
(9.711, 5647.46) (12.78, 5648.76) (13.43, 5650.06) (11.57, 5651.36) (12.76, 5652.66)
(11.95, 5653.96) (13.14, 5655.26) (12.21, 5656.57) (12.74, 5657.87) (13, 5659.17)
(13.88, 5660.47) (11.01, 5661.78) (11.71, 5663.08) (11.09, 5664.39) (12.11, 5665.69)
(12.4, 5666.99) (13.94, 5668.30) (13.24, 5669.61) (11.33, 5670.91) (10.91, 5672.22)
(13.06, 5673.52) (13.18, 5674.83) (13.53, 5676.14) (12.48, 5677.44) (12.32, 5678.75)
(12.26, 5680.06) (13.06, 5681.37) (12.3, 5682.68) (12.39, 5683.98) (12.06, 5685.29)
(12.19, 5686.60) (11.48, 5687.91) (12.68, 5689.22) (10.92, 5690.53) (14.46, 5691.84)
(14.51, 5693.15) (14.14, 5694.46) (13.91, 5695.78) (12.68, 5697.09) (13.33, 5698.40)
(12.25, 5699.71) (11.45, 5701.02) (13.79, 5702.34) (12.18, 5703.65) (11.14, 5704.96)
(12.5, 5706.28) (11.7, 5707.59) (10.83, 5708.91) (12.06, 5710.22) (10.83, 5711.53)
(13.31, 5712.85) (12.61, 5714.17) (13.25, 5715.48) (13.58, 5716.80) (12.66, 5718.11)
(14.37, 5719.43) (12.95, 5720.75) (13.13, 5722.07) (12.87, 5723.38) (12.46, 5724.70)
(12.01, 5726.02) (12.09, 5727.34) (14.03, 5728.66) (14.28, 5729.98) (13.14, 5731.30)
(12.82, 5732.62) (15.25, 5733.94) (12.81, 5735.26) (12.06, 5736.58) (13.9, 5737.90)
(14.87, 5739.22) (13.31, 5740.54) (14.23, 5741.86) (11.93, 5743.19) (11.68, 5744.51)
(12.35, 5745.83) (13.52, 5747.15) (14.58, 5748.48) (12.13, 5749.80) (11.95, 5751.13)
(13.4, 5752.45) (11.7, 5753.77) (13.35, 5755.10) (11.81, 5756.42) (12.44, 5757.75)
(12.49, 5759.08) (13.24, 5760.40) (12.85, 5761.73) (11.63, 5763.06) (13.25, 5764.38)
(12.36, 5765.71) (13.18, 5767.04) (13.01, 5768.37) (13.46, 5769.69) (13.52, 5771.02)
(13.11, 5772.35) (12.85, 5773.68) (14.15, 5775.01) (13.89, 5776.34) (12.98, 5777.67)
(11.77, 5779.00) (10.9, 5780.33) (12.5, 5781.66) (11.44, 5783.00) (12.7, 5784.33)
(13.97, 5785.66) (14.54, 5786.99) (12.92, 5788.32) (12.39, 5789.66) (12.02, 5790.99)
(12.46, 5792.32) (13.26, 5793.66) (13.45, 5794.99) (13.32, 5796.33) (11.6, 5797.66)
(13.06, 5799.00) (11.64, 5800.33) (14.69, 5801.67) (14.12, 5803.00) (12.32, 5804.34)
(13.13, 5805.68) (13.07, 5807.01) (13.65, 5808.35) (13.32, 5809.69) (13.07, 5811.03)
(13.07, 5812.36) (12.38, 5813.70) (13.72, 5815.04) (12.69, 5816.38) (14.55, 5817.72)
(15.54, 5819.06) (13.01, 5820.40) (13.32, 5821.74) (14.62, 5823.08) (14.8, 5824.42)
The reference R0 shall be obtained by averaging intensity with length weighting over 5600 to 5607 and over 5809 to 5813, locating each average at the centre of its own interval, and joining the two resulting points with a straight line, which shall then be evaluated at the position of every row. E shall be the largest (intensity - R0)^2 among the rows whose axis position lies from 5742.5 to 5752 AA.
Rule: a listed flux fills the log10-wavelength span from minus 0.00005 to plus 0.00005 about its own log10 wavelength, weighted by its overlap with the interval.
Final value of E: 2.8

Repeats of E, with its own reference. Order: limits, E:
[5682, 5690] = 1.4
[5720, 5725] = 0.1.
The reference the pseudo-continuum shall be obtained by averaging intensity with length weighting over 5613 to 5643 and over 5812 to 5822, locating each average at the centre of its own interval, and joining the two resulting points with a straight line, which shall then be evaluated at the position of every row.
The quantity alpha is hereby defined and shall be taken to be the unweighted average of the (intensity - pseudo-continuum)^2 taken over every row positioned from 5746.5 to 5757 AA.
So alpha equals 1.04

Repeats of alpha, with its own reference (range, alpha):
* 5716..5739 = 0.91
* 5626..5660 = 1.02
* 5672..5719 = 1.00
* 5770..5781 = 1.17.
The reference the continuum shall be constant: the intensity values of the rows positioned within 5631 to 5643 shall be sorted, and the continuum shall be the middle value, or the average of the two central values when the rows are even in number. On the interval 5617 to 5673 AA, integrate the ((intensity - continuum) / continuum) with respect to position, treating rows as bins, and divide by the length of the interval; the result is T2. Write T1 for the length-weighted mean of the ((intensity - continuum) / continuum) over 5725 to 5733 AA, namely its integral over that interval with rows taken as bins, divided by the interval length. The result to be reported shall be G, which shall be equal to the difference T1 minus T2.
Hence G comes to 0.07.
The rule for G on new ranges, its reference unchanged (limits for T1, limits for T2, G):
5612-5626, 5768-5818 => -0.10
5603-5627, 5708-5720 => -0.03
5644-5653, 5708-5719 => -0.03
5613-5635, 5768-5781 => -0.06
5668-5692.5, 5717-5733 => -0.05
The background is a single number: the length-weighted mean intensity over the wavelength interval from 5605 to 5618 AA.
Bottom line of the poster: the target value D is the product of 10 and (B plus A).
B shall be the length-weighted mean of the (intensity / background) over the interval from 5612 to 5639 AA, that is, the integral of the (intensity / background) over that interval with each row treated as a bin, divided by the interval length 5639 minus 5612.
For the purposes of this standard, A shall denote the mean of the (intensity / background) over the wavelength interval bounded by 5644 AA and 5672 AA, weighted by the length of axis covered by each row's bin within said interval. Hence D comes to 19.8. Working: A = 0.996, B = 0.98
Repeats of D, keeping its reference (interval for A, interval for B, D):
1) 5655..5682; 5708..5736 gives 20.6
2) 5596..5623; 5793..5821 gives 20.5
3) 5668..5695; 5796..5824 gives 21.1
